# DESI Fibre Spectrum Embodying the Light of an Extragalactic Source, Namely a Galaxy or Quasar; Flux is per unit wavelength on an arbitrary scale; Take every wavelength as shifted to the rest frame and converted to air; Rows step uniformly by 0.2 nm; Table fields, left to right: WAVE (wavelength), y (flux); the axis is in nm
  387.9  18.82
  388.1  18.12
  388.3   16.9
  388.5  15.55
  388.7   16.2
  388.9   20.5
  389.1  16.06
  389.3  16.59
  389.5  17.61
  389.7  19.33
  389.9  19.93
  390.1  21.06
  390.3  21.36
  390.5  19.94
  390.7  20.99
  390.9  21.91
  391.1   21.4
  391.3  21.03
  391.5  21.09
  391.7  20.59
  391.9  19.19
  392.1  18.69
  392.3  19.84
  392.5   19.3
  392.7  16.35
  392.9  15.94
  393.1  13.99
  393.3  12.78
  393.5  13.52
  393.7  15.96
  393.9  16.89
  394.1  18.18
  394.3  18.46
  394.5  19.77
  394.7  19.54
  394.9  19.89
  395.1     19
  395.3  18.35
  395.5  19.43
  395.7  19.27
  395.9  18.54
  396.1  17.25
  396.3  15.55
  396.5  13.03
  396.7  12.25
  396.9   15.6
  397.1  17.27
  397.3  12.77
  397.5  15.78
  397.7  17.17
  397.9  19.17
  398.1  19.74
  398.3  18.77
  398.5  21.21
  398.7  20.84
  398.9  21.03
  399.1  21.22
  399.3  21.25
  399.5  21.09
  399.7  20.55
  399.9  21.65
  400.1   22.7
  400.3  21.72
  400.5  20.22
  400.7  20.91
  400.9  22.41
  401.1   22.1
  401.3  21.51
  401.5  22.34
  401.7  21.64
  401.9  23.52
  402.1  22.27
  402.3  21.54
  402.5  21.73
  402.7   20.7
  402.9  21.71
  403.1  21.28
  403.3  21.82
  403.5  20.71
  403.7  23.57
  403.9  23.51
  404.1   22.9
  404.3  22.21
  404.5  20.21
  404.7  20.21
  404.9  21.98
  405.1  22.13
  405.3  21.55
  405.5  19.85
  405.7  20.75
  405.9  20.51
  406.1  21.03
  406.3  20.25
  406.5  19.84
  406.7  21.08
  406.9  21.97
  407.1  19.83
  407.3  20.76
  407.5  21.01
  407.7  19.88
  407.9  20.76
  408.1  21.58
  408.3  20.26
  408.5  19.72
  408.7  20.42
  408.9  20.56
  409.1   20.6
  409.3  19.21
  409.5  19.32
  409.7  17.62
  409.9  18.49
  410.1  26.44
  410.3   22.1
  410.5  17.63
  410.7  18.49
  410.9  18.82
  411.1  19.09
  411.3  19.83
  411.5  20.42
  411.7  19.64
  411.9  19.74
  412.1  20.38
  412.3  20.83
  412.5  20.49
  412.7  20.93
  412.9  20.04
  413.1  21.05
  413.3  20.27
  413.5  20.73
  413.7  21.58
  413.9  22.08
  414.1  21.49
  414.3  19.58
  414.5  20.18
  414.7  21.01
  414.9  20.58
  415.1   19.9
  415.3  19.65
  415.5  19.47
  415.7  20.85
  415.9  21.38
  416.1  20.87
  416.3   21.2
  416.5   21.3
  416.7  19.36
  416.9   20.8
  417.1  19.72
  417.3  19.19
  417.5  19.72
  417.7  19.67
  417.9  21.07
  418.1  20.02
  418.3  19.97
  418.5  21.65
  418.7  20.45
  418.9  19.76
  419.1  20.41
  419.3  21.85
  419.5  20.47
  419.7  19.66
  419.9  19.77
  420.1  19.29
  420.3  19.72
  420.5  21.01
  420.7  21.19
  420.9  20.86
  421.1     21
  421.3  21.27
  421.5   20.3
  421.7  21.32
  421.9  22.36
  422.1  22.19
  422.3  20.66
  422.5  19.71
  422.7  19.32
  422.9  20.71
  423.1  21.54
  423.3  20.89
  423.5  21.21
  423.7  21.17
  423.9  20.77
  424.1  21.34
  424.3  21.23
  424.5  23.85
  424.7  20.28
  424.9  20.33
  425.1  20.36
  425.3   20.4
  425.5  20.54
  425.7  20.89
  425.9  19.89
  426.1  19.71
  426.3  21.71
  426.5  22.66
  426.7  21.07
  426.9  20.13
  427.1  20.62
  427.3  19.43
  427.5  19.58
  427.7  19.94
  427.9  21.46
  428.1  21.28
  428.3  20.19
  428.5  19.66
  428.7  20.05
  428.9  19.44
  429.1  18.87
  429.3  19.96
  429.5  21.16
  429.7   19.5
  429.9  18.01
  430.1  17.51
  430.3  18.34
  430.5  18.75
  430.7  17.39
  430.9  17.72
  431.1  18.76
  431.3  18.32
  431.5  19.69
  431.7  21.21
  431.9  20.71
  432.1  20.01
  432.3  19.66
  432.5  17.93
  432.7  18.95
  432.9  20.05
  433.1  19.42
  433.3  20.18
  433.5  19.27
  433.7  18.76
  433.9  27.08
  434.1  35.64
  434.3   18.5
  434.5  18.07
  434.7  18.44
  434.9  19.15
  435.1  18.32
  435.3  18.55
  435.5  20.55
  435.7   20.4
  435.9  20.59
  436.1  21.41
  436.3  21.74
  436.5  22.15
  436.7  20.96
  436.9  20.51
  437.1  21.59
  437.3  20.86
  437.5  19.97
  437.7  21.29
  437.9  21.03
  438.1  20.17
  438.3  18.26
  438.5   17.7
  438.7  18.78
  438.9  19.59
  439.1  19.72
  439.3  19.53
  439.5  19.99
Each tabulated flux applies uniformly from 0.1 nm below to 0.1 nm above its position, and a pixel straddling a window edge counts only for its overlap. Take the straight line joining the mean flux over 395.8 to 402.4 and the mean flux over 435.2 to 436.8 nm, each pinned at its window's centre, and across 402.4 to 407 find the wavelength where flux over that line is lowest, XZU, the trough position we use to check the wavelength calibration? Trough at 406.5 nm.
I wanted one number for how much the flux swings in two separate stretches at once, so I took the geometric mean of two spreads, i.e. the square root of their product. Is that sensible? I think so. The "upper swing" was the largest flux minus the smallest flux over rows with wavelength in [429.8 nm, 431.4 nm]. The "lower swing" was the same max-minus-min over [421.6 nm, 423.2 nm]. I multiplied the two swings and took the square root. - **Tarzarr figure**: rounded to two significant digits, 2.0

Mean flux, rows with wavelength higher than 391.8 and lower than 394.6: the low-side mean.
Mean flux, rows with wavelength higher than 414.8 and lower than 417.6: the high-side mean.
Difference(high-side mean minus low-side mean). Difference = 3.2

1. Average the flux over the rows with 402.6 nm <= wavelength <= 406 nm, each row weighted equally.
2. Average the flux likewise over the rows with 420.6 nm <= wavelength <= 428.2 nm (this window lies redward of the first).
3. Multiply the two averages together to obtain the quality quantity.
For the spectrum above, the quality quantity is 449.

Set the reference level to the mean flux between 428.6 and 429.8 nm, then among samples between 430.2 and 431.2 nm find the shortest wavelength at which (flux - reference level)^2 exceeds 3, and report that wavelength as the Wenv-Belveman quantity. 430.7 nm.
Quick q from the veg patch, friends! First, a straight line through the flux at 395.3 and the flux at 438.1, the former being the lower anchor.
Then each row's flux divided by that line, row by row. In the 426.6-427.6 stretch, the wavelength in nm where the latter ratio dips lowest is 427.3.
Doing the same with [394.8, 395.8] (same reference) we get 395.3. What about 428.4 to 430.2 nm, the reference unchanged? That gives 430.1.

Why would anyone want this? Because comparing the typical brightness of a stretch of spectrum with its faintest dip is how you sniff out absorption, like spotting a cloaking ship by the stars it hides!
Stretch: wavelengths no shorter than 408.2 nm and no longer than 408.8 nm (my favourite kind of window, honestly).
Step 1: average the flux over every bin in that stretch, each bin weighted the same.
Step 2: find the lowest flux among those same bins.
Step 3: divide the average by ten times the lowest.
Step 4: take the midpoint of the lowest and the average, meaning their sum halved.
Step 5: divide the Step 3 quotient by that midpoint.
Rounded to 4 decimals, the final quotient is 0.0051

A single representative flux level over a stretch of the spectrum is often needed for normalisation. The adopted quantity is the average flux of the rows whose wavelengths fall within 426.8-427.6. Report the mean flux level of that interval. 19.9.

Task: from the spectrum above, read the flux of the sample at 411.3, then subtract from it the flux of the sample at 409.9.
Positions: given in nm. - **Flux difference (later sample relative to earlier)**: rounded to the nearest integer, 1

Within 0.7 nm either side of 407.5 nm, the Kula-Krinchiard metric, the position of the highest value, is 406.9 nm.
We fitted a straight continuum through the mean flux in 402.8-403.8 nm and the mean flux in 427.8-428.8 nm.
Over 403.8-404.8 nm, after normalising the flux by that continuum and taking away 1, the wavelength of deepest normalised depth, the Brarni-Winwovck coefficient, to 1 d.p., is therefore 404.5 nm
